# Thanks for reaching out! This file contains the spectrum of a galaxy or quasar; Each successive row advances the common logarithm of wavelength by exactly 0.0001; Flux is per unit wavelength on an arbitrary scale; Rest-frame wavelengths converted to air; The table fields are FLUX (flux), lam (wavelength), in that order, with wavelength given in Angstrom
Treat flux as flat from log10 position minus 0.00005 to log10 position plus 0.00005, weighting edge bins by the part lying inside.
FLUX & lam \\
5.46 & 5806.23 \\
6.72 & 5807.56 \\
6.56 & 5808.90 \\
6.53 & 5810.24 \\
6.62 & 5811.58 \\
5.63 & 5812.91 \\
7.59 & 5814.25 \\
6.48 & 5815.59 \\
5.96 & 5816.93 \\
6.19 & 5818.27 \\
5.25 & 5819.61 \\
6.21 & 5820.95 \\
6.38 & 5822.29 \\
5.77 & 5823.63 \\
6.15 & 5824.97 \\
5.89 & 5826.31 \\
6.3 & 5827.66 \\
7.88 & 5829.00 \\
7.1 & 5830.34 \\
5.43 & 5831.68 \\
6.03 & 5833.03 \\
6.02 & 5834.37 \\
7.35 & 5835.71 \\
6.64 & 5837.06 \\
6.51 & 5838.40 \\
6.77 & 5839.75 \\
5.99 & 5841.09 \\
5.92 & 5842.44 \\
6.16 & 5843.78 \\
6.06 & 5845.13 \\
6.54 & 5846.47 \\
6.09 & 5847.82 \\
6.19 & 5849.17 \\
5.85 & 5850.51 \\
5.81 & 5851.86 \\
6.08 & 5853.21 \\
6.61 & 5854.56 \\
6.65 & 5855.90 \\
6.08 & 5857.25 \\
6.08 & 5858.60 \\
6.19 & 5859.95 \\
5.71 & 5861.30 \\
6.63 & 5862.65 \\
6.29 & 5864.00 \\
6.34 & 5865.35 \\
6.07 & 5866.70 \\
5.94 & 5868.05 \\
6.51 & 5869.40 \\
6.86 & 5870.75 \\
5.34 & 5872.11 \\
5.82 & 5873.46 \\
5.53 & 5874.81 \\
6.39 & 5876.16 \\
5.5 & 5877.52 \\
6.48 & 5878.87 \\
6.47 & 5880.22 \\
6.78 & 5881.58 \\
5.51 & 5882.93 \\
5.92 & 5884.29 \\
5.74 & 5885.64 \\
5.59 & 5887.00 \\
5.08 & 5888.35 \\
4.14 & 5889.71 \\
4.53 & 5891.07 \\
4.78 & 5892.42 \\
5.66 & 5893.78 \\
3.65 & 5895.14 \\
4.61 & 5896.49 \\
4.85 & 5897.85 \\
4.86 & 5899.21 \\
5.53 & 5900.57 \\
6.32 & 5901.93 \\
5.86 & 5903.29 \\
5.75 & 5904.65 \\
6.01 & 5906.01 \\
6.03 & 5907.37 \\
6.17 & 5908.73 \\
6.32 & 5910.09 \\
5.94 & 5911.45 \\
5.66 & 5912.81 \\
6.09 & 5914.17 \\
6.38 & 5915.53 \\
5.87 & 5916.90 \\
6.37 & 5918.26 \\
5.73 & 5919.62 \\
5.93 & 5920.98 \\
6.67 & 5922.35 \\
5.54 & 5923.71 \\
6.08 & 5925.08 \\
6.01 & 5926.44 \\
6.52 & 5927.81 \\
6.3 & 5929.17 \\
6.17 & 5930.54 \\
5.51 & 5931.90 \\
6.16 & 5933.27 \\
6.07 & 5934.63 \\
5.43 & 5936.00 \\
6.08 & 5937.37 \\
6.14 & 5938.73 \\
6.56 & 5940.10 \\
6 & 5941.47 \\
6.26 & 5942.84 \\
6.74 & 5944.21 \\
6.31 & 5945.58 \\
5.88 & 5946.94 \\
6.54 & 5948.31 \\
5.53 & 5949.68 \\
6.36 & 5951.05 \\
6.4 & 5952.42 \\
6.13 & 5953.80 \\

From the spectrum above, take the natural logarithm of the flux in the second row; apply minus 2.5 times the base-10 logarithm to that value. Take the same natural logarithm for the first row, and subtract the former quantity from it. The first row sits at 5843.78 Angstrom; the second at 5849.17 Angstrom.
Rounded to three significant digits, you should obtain 2.47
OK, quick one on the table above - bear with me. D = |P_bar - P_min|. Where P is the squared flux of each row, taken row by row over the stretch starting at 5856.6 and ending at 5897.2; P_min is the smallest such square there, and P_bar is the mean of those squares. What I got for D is 20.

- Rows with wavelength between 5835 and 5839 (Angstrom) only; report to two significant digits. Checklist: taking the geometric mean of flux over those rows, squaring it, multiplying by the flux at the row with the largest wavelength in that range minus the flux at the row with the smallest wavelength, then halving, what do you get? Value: -20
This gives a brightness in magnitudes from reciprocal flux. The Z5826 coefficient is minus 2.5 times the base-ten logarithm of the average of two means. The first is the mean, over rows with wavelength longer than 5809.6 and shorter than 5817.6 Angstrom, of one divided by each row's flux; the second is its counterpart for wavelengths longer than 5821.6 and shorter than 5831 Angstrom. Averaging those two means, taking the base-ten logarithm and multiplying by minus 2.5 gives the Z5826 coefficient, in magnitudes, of 2.02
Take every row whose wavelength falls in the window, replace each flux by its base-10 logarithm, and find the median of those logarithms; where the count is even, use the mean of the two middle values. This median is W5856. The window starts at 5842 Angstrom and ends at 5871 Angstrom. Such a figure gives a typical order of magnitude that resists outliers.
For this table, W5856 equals 0.787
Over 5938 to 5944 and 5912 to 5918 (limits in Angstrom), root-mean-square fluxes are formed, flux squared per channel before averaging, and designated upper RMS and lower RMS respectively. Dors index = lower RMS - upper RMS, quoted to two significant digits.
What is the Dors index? -0.24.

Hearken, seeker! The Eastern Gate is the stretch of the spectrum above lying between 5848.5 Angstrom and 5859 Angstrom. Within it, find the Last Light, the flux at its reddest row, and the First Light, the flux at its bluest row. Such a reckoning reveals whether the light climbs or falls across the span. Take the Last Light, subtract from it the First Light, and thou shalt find -0.11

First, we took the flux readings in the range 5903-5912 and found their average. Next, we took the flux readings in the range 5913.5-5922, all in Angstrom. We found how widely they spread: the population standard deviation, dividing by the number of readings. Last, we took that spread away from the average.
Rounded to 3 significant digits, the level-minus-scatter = 5.77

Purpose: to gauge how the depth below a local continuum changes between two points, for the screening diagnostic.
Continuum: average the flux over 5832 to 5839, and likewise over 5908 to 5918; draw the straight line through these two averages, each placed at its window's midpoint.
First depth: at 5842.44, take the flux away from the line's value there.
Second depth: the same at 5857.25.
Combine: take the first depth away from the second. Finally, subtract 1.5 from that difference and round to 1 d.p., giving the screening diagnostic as -1.7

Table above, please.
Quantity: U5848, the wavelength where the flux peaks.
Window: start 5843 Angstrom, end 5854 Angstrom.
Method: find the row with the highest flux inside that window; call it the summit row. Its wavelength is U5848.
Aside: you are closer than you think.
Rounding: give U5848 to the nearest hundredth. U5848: 5846.47 Angstrom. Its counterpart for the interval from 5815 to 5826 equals 5815.59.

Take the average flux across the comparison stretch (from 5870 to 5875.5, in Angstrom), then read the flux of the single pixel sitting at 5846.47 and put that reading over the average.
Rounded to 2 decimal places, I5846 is 1.11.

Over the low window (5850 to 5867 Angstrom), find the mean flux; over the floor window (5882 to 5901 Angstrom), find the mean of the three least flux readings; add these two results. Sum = 10.3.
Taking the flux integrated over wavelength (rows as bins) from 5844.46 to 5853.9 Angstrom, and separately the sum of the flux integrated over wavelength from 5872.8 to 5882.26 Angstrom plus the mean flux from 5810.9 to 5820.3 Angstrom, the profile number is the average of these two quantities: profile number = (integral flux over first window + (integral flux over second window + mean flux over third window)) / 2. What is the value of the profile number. 60.9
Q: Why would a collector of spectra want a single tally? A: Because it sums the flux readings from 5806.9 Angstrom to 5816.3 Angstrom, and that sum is 46.1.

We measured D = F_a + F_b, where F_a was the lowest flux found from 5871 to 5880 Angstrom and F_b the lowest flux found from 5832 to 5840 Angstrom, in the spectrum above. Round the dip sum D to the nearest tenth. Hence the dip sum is 11.4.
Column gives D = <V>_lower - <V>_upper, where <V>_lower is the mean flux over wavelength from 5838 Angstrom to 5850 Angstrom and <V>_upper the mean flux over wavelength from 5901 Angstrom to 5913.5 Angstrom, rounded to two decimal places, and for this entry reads 0.24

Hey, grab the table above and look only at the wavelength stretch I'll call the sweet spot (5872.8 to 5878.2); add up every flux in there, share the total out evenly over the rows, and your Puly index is 5.81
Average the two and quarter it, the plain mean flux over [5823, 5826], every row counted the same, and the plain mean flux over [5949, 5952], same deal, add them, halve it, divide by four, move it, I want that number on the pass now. 1.49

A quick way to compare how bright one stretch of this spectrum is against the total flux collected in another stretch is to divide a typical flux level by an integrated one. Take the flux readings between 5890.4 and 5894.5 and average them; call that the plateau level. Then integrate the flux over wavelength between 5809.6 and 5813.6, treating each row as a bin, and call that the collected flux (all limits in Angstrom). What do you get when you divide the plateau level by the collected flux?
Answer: 0.20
